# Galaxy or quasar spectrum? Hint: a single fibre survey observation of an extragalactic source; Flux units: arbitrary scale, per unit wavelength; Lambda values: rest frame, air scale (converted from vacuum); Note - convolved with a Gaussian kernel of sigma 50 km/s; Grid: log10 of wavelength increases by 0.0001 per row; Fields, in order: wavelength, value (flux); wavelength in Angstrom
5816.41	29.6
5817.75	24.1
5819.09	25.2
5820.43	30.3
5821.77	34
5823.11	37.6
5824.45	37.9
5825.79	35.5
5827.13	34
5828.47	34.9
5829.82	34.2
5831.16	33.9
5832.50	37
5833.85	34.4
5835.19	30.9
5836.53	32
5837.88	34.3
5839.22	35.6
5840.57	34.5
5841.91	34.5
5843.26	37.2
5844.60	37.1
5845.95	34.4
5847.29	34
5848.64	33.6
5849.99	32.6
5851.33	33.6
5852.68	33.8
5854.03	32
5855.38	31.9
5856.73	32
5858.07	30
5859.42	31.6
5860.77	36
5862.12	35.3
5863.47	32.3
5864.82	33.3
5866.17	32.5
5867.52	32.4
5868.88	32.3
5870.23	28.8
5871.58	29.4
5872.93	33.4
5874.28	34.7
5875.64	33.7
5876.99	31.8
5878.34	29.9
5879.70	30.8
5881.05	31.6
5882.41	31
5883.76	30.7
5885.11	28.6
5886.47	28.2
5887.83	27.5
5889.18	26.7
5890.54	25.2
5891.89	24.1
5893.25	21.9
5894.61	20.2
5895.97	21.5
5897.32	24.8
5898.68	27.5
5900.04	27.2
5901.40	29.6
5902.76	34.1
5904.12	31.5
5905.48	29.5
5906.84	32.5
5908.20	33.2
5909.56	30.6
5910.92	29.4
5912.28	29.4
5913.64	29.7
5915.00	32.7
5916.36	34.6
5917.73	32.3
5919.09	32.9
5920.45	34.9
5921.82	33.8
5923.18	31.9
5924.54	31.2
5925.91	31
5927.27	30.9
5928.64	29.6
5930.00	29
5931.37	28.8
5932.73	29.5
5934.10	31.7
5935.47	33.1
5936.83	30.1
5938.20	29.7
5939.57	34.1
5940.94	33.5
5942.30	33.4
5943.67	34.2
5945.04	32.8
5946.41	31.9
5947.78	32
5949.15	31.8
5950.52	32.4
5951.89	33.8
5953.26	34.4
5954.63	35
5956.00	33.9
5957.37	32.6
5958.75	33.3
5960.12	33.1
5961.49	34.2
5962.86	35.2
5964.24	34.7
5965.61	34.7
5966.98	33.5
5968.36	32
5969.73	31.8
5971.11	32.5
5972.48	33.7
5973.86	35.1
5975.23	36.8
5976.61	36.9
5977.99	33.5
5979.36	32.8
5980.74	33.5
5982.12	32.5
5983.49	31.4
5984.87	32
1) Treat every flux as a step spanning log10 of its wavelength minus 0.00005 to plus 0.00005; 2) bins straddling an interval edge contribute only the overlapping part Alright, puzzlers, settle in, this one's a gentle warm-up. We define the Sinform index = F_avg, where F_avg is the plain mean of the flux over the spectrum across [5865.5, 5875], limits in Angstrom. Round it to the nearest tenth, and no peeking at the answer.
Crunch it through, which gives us 31.9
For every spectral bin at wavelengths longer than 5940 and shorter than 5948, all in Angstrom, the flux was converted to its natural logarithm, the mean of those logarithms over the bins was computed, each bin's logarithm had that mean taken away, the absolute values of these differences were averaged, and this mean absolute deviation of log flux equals 0.022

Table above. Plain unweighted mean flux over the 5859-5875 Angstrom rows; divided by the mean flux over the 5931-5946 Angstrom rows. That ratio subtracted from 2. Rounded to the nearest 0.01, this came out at 0.98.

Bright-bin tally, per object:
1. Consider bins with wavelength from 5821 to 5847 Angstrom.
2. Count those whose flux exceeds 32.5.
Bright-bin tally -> 17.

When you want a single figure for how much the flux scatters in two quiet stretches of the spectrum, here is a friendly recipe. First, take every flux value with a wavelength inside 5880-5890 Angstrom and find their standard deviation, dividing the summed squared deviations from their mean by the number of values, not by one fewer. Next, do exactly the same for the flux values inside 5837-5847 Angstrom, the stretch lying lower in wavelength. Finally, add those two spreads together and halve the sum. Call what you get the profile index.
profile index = 1.48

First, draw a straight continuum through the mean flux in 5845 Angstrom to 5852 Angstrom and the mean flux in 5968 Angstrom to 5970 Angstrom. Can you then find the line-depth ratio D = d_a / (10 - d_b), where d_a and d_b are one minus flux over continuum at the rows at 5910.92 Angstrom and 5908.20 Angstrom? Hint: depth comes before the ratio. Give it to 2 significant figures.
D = 0.010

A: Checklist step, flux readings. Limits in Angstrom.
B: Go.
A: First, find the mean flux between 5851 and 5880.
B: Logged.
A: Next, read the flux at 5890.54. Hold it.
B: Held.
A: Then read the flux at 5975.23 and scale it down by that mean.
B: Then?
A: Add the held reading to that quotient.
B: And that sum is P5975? 26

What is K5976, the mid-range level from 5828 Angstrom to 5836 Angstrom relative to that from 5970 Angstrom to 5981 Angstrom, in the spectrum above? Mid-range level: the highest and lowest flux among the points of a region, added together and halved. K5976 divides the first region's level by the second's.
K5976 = 0.98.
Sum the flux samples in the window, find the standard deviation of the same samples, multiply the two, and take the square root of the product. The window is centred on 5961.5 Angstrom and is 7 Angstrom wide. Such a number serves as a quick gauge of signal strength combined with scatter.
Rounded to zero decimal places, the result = 12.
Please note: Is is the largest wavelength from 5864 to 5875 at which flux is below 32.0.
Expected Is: 5871.58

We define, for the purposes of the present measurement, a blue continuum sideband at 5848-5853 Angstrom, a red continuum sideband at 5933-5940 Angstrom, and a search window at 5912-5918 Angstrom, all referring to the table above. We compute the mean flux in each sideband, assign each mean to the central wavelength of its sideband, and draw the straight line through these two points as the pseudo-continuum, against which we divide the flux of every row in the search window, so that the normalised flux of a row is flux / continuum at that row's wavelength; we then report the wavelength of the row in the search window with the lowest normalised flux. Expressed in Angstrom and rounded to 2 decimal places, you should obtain 5912.28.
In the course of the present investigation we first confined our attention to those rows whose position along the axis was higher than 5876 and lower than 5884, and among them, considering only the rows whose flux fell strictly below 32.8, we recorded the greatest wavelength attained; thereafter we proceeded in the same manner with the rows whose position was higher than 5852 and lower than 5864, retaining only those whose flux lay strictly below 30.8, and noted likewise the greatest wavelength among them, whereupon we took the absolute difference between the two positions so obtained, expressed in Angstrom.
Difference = 25.7 Angstrom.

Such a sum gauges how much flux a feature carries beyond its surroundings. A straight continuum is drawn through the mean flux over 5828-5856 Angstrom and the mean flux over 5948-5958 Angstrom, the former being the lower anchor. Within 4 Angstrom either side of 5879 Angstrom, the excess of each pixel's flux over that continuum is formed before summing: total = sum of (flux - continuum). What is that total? -14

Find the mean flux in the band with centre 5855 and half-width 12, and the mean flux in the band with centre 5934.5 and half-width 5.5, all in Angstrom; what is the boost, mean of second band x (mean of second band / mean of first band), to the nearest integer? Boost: 28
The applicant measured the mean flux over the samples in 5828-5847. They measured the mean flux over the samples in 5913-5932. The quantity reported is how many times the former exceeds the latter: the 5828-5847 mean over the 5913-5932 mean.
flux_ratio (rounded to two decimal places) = 1.09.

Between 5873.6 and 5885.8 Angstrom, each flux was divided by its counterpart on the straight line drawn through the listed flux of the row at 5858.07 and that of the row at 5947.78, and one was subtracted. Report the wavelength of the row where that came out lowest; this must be 5885.11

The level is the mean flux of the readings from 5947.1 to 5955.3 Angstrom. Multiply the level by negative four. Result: -133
